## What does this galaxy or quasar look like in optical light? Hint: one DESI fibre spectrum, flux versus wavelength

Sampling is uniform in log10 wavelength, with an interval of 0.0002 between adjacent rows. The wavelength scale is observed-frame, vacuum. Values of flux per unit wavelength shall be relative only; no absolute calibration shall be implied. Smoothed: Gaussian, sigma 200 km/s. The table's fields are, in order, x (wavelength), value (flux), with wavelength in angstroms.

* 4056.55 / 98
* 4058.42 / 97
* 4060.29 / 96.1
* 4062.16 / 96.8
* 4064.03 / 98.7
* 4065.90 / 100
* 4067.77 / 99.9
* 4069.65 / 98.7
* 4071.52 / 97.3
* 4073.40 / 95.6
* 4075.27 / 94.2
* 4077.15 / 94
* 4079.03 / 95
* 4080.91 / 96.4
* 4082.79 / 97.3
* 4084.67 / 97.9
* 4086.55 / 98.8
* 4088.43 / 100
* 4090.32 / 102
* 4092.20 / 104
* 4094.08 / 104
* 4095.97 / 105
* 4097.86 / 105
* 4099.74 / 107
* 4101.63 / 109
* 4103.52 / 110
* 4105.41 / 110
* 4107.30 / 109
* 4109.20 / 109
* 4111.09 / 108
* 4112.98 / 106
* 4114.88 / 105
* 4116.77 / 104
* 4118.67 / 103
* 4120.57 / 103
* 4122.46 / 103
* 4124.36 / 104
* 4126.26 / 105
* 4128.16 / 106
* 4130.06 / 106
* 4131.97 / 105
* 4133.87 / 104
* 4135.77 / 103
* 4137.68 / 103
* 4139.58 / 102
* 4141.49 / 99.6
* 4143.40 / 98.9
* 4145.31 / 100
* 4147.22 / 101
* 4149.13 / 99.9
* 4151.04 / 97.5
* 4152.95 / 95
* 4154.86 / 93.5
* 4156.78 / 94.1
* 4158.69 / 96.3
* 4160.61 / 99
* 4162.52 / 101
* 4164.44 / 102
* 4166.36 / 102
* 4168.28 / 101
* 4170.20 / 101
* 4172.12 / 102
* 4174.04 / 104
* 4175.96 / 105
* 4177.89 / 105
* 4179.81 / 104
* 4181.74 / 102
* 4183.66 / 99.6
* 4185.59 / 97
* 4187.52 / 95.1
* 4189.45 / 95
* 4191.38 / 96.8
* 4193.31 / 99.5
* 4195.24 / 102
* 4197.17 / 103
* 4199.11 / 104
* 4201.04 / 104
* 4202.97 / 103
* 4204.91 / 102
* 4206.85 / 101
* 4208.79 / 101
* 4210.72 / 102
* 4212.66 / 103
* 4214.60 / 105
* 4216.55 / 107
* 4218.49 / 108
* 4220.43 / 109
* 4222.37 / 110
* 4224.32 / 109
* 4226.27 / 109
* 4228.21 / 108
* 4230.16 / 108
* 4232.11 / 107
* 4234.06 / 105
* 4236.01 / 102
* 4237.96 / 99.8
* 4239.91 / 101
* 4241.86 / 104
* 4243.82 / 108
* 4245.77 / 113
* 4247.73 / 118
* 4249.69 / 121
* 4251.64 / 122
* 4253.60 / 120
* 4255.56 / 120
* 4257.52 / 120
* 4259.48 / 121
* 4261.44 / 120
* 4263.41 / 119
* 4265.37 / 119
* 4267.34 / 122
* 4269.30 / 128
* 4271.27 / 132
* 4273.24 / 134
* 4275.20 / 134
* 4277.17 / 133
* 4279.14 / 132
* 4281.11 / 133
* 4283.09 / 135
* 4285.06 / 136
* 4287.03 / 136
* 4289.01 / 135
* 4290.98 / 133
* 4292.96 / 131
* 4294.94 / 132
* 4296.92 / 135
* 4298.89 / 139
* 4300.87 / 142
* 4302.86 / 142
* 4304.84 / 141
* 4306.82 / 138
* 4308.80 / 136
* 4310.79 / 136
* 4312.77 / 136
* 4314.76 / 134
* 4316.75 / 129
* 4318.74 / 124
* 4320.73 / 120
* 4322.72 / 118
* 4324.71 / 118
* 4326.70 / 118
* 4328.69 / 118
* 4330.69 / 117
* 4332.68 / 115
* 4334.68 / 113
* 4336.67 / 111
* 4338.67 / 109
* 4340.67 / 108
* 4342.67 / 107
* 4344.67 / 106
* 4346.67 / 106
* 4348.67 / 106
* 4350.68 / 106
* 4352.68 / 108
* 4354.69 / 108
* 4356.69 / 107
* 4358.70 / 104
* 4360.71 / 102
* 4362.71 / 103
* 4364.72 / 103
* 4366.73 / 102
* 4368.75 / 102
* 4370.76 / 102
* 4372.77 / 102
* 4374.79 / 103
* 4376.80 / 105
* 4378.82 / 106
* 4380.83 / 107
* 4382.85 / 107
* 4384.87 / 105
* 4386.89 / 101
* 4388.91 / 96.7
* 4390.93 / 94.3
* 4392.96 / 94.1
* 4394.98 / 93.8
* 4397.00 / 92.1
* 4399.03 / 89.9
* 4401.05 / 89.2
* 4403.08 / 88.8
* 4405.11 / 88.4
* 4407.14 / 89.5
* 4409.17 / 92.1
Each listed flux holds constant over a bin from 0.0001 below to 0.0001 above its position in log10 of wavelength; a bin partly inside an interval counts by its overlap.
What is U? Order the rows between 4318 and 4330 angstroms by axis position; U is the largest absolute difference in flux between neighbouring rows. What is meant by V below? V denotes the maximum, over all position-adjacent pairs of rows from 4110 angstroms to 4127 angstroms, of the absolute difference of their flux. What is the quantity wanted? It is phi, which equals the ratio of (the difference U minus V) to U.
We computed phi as 0.50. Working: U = 4.0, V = 2.0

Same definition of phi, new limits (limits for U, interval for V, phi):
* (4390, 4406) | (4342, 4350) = 0.55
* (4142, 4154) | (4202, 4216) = 0.20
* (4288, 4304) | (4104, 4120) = 0.50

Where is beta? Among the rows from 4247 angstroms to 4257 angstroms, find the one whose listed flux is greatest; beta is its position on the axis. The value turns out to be 4251.64 angstroms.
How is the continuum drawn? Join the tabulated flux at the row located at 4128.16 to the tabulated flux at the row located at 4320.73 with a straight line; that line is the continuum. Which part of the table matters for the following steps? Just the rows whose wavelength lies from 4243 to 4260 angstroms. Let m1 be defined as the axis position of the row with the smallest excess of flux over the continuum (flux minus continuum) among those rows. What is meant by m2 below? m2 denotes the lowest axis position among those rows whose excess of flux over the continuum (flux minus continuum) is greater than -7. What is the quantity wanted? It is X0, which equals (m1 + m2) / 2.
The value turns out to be 4243.8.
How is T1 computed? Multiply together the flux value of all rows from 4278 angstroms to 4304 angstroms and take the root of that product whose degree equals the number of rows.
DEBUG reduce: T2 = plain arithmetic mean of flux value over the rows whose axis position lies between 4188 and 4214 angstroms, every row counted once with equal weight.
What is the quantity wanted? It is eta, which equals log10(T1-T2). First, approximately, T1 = 135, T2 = 101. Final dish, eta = 1.53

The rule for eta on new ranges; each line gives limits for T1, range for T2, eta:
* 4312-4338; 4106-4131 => 1.18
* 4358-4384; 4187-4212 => 0.48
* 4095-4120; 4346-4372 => 0.37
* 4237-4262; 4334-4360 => 0.82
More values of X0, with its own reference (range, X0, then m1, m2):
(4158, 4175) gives 4161.6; 4158.69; 4164.44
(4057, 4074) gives 4065.9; 4073.40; 4058.42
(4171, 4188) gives 4180.8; 4187.52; 4174.04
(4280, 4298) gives 4287.0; 4292.96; 4281.11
